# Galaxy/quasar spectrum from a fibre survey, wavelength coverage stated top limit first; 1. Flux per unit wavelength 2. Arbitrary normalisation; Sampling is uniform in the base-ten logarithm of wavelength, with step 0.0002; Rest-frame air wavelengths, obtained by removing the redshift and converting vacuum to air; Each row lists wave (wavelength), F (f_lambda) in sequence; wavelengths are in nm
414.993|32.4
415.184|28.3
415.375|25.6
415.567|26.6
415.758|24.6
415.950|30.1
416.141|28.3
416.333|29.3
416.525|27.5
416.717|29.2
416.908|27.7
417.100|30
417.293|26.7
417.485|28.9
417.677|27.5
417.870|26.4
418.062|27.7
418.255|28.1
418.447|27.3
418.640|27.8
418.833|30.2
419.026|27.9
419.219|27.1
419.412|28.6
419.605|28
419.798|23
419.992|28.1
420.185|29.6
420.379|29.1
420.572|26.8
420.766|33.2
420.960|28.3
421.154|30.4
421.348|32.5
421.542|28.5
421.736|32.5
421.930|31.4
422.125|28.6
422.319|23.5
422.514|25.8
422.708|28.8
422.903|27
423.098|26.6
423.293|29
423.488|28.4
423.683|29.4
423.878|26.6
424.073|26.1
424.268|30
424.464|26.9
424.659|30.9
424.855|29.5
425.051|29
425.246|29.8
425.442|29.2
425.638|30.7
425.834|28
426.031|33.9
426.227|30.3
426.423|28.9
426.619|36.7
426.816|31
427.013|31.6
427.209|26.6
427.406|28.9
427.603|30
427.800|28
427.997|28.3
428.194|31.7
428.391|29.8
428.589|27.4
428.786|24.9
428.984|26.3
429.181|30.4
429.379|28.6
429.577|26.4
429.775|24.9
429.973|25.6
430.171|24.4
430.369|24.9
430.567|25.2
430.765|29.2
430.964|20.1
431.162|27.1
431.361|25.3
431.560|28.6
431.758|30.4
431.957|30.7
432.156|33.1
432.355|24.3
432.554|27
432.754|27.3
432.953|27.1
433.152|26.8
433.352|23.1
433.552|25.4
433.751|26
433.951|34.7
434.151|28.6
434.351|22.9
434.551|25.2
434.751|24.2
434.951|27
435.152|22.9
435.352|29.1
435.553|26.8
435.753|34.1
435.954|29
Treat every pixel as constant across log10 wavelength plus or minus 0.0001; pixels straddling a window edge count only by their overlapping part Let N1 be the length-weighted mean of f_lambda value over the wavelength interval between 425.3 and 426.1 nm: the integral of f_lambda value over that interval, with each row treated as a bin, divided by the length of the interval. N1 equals 30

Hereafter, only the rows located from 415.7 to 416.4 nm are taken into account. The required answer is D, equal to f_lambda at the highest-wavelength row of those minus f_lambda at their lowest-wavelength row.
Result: 4.7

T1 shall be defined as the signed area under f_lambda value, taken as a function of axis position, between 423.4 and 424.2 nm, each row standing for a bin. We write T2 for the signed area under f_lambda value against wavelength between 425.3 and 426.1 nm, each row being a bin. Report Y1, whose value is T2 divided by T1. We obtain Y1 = 1.09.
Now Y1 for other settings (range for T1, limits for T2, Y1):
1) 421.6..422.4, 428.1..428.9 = 0.98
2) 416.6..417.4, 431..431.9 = 1.09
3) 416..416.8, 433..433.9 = 1.02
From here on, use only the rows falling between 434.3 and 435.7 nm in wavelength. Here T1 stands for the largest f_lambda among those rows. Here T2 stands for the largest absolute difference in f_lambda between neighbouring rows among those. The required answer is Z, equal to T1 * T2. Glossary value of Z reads 180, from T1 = 29.1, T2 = 6.2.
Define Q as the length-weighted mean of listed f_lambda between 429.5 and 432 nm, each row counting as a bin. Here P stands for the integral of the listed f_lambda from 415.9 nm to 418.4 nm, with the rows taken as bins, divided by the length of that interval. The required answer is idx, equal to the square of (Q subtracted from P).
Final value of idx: 4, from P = 28.2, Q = 26.3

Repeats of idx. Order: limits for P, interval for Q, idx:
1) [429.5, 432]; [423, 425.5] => 5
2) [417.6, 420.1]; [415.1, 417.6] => 0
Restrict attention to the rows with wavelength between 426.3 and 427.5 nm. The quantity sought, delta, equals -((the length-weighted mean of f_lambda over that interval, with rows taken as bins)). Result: -30.6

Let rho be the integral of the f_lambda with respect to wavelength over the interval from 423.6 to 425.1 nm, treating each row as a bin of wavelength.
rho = 42.8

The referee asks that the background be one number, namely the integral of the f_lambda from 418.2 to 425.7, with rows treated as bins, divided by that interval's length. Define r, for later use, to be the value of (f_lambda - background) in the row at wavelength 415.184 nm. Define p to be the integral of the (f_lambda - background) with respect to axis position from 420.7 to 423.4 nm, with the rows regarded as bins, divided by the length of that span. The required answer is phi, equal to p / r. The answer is -1.46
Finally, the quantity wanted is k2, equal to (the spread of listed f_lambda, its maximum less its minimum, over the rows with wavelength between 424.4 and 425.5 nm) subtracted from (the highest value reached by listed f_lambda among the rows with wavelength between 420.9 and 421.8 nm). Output 28.5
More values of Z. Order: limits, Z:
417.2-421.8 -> 212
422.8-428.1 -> 286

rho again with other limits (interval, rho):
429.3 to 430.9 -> 41.6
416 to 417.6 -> 45.6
